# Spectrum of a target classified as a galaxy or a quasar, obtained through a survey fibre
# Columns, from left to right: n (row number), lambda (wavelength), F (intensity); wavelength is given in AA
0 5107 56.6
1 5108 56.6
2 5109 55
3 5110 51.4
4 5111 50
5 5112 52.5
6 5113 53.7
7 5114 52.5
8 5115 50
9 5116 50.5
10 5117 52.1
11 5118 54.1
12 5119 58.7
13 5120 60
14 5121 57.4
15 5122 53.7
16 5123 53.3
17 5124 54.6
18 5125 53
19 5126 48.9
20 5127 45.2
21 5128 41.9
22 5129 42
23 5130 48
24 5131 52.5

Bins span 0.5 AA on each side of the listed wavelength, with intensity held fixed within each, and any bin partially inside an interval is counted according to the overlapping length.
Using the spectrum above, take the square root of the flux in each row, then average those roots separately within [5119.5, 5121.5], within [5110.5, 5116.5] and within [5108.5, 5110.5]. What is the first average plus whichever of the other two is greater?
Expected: 14.95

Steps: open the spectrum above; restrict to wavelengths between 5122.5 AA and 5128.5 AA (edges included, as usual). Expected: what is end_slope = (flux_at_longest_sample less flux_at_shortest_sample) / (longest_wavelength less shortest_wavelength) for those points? -2.3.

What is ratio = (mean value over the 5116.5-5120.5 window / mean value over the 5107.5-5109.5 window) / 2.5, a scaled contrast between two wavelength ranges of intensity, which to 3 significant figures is 0.403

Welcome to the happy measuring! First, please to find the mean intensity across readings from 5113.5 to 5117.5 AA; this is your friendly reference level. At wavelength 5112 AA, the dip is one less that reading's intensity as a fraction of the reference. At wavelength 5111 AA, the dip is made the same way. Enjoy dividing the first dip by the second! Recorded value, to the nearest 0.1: -1.0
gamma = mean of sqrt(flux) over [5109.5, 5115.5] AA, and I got 7.2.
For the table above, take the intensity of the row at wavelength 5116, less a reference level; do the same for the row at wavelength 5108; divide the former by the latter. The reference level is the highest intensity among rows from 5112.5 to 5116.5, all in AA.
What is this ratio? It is -1.1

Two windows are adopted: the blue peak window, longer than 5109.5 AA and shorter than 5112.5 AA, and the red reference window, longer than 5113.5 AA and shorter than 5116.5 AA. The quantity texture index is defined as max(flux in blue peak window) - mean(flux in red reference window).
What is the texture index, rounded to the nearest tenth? 1.5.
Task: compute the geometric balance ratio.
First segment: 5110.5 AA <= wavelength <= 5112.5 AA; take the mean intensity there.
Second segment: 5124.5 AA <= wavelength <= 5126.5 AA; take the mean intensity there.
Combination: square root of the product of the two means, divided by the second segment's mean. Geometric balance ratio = 1.00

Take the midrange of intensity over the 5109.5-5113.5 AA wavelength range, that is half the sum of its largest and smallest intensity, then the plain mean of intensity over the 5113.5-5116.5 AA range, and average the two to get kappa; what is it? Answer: 51.4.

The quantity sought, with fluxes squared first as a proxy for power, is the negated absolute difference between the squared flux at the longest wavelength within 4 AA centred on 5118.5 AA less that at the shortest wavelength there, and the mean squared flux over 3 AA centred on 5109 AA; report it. -2071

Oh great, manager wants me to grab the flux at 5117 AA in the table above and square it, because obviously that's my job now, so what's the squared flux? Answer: 2714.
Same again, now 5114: 2756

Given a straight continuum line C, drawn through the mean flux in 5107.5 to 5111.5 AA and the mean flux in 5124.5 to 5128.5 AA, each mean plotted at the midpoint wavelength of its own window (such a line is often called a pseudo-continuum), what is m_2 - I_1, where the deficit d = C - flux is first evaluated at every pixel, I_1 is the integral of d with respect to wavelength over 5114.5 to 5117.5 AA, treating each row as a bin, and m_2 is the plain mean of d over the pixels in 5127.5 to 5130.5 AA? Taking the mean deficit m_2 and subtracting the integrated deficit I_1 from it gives 2.1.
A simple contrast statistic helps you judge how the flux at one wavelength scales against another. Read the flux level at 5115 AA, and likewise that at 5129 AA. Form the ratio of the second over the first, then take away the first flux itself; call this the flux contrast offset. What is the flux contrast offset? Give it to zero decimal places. -49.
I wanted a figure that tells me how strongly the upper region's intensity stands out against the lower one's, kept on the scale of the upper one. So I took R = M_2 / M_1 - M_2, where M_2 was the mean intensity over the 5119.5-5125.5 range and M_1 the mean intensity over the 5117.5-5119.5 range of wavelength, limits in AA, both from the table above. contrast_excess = -54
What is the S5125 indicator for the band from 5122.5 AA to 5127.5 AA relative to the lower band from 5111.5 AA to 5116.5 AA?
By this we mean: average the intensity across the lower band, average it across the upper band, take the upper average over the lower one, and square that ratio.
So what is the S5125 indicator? 1.0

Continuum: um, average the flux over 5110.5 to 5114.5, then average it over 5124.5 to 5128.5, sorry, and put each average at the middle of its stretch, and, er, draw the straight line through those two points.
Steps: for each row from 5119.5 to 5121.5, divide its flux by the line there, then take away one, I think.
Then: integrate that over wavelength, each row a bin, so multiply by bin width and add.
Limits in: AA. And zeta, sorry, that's 0.4 AA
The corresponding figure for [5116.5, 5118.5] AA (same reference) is 0.1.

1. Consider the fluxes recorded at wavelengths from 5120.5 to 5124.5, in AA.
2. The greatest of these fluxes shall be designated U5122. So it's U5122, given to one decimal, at 57.4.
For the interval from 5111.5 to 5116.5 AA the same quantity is 53.7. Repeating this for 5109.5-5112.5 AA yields 52.5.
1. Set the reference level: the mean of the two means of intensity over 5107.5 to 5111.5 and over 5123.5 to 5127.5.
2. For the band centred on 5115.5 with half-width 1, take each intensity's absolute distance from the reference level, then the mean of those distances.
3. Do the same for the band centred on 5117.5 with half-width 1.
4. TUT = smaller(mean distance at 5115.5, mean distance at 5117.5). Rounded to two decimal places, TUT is 1.26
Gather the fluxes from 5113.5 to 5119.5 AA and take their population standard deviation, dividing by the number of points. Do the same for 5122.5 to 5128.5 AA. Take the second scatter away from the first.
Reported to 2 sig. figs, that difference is -1.8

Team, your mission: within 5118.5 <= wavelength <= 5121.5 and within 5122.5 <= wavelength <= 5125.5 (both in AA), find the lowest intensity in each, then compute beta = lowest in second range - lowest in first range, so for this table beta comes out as -4.4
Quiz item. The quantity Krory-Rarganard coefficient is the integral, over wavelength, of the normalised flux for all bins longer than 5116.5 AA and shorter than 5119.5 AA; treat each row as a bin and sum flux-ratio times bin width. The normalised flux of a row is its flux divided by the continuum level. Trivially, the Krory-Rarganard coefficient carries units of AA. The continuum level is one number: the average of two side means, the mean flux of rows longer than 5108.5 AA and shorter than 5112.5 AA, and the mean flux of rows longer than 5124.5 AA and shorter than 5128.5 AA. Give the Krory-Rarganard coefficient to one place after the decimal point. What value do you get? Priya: 3.3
